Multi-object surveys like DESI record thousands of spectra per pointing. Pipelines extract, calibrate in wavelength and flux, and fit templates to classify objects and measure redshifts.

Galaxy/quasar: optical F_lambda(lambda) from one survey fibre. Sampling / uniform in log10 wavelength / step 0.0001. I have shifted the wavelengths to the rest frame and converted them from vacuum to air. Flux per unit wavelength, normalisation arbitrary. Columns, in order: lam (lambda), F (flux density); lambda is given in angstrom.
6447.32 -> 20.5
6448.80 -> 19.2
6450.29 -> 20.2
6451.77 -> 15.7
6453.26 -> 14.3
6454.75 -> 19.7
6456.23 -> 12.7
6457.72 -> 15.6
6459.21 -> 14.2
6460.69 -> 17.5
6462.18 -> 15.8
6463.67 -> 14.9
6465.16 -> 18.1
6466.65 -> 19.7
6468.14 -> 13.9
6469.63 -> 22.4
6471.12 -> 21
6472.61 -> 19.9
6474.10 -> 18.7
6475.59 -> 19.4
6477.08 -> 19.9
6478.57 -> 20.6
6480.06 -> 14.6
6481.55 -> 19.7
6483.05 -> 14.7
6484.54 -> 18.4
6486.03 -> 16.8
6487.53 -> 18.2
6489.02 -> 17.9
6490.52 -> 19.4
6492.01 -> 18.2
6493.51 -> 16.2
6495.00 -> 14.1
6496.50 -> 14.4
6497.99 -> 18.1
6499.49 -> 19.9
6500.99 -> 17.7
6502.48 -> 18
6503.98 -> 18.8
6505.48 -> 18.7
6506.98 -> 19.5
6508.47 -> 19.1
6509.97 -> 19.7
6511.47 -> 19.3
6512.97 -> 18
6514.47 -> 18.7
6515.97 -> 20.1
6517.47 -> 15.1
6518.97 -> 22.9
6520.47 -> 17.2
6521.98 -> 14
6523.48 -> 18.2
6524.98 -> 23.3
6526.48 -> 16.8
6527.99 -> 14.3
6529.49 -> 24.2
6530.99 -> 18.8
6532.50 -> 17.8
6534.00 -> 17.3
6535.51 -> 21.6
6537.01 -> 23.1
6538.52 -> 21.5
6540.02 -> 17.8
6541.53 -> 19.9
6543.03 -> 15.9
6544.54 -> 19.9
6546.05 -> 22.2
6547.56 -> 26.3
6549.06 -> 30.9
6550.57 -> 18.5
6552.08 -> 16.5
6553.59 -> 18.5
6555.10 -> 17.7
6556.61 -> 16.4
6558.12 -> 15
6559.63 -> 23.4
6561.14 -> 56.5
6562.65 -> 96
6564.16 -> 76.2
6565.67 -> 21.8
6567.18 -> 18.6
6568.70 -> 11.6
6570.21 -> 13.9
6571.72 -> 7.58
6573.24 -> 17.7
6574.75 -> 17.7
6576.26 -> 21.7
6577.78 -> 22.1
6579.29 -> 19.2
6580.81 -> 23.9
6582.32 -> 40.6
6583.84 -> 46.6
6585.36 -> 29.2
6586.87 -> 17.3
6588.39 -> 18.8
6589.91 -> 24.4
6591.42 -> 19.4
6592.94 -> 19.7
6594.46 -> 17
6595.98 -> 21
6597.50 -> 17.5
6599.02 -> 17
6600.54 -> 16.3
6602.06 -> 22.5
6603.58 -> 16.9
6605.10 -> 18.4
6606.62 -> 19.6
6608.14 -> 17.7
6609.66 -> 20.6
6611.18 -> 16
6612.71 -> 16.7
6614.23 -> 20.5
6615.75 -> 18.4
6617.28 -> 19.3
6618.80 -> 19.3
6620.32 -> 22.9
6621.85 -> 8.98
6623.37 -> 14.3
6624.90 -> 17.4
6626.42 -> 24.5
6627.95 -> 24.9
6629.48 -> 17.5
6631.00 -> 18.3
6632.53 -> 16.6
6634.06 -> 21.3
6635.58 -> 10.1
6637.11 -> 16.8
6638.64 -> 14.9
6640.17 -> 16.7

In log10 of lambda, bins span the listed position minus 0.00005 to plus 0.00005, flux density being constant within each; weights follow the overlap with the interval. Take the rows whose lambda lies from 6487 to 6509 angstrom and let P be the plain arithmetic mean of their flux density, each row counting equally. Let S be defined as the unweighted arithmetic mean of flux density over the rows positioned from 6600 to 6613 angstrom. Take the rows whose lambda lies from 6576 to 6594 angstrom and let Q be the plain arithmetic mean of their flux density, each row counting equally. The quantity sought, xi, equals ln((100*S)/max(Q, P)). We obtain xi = 4.28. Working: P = 17.9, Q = 25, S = 18.3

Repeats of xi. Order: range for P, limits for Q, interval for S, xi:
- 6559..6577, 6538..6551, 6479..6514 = 4.02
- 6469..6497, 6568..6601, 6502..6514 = 4.50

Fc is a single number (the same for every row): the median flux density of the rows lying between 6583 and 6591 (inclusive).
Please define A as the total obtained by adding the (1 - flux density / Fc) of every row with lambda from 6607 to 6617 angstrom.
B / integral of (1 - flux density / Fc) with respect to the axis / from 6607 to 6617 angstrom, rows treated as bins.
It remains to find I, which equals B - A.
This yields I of 1.0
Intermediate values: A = 1.5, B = 2.5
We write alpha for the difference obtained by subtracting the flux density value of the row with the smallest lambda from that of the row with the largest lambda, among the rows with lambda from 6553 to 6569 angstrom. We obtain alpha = -7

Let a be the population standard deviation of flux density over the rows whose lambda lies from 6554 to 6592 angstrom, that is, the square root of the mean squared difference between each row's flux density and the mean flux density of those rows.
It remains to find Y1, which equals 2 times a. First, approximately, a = 20.4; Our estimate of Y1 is 40.7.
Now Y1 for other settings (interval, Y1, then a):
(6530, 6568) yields 38.8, 19.4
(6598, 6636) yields 7.3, 3.7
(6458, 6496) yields 4.7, 2.4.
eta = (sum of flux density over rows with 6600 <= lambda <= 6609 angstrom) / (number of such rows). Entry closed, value 18.6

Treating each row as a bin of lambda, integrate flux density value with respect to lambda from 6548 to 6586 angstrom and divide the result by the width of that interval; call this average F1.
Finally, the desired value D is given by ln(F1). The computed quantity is 3.33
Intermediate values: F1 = 27.9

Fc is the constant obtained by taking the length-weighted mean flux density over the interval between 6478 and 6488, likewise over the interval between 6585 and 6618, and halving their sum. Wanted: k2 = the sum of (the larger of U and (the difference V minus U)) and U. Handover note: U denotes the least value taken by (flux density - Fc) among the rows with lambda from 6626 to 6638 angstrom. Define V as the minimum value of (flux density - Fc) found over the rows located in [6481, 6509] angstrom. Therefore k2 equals -4.2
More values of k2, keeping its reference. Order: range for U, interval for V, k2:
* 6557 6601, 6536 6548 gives -2.4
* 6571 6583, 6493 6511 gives -4.2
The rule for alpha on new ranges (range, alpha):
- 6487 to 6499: 0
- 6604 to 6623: -9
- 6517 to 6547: 7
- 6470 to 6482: -1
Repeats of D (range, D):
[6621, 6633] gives 2.88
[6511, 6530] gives 2.92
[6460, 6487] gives 2.90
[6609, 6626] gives 2.88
